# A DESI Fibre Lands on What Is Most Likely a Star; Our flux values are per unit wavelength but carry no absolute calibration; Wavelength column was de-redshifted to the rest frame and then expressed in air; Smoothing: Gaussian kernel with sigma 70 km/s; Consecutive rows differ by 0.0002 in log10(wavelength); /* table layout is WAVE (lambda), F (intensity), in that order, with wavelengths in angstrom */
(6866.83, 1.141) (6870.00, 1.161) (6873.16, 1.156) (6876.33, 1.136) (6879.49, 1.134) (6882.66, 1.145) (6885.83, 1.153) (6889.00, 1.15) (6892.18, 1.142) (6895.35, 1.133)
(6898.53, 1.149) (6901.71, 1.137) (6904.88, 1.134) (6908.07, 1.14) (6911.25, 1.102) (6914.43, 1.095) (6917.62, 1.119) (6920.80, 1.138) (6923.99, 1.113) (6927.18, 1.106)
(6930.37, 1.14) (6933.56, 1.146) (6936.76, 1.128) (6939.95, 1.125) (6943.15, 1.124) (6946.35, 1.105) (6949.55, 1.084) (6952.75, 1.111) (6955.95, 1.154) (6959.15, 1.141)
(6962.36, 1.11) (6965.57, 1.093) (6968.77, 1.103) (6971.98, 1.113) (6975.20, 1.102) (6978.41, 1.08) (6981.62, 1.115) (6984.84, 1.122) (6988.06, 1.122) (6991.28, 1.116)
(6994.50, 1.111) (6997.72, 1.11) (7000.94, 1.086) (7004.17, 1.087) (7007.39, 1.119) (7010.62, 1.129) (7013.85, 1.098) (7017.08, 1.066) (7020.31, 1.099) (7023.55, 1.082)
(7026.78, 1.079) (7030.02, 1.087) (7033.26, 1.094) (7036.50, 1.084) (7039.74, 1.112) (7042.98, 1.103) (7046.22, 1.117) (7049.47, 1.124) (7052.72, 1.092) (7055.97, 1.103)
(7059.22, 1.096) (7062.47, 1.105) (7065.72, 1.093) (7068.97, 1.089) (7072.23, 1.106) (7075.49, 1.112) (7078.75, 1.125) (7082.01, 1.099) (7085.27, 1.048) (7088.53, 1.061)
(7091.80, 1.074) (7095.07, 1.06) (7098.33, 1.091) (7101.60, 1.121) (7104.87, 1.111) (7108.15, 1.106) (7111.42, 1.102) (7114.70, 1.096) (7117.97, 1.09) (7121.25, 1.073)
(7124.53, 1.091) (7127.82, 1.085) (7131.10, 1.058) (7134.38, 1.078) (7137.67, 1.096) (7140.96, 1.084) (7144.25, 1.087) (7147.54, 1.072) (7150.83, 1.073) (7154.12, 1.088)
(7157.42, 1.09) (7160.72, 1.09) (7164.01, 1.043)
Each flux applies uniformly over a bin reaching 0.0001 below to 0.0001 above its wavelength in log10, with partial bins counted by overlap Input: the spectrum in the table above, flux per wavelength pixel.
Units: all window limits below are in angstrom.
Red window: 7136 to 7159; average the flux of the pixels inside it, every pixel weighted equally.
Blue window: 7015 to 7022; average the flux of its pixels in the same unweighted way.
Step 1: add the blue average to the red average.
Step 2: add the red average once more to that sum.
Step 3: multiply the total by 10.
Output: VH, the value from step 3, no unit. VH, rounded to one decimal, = 32.5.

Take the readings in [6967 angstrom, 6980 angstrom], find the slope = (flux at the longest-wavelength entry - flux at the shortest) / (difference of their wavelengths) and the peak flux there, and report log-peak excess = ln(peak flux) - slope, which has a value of 0.11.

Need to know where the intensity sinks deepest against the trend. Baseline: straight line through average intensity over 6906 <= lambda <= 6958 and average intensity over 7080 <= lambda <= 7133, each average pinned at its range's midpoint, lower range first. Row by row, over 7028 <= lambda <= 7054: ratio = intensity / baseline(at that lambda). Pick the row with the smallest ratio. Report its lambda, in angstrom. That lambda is 7036.50 angstrom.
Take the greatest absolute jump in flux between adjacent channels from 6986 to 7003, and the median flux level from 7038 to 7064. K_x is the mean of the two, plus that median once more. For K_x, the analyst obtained 1.67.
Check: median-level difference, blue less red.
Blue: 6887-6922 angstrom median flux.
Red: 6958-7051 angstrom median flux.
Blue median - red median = 0.0340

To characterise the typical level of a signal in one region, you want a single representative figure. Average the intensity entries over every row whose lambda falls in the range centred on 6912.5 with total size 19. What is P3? 1.12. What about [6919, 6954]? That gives 1.12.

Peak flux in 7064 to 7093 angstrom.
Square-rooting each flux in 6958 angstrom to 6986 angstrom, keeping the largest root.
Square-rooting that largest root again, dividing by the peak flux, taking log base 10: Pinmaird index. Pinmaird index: -0.037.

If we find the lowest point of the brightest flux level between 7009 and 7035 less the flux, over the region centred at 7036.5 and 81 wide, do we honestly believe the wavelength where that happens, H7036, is 7010.62 angstrom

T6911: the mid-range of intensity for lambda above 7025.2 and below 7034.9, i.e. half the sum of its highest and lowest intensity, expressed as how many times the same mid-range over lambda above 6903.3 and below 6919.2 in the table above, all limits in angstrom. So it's 0.972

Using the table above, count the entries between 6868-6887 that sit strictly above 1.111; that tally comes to 6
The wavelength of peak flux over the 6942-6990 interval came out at 6955.95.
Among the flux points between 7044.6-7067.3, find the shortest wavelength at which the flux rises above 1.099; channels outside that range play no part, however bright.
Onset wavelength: 7046.22 angstrom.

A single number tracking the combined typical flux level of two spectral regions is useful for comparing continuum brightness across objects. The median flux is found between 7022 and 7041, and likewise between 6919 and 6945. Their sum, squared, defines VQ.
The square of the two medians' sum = 4.89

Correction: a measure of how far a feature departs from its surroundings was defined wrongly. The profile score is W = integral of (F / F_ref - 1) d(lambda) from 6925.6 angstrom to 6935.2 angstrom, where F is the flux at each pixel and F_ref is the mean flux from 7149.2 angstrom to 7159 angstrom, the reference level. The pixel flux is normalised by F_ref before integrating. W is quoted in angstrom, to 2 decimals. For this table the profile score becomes 0.42 angstrom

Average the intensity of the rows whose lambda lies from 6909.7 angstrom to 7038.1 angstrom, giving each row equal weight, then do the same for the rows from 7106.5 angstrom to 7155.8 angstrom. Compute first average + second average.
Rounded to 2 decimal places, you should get 2.19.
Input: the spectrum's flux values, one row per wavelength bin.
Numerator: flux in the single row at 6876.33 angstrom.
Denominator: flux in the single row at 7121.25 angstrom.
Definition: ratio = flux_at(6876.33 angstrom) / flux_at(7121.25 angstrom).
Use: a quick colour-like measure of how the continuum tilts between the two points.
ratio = 1.06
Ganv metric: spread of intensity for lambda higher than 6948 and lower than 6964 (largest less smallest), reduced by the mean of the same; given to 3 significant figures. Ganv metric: -1.05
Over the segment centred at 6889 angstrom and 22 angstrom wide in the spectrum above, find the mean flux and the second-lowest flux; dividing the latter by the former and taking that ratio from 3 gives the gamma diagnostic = 2.01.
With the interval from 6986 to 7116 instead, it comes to 2.03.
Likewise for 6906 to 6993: 2.03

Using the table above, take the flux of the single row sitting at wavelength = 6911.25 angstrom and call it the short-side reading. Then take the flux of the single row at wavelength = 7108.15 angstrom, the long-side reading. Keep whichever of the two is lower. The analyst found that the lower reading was 1.10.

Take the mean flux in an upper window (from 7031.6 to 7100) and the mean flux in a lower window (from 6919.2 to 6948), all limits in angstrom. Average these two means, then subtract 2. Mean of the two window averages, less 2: -0.890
